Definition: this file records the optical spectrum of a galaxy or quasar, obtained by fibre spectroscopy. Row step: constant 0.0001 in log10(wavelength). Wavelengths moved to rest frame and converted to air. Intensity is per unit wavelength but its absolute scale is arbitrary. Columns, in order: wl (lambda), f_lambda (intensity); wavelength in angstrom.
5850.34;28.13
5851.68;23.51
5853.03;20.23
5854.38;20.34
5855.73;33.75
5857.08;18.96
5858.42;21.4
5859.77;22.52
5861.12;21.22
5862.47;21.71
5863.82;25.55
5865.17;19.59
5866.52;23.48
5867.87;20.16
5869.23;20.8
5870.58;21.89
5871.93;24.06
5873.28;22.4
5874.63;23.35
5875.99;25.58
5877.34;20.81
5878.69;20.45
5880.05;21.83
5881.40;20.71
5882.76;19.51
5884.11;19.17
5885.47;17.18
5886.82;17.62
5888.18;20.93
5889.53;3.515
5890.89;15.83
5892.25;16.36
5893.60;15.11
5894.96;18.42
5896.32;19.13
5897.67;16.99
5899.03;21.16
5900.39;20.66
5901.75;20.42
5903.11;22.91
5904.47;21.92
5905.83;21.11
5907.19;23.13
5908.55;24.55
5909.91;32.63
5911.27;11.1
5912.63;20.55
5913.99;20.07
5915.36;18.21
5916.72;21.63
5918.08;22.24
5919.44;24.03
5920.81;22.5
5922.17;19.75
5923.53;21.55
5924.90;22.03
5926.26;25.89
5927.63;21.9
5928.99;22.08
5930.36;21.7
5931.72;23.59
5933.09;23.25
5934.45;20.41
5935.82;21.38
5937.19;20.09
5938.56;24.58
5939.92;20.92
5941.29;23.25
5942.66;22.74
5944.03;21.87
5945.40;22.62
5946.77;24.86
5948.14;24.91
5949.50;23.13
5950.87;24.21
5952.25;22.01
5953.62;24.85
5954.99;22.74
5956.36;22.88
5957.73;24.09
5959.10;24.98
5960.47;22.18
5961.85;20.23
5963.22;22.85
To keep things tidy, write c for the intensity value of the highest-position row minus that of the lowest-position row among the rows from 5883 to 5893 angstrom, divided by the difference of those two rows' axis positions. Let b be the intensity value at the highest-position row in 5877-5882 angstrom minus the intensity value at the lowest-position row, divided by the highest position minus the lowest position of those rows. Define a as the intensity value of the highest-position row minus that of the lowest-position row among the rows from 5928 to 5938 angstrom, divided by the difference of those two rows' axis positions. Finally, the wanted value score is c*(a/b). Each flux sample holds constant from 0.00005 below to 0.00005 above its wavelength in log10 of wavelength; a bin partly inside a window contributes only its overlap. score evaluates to -3.4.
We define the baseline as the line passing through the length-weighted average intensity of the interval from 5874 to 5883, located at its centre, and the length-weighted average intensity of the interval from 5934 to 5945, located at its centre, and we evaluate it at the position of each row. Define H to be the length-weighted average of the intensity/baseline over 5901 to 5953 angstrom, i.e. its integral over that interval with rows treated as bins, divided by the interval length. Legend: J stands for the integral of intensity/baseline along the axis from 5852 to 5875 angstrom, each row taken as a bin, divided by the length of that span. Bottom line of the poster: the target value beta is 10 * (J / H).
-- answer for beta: 10.1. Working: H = 1.02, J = 1.03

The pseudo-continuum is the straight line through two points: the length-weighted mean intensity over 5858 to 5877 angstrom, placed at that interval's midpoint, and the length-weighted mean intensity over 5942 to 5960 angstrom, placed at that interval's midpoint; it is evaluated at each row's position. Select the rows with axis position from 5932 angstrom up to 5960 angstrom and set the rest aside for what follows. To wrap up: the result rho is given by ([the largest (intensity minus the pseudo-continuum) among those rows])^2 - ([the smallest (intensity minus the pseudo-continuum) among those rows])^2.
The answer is -8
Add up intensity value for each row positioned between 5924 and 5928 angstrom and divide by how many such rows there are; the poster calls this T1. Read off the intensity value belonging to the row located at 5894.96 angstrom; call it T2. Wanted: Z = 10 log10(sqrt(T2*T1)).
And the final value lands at 13.2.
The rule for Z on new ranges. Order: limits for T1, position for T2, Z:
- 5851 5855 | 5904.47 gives 13.4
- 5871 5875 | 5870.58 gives 13.5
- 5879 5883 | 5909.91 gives 14.1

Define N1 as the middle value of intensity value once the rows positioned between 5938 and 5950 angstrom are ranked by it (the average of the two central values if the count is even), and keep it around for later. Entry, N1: 23.1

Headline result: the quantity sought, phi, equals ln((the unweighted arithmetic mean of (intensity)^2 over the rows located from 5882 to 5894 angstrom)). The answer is 5.65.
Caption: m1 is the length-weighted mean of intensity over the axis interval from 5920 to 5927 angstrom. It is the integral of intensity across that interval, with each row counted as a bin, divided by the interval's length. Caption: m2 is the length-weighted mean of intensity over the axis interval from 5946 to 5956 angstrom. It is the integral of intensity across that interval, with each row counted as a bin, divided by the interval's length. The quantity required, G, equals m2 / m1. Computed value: 1.06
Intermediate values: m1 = 22.4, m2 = 23.8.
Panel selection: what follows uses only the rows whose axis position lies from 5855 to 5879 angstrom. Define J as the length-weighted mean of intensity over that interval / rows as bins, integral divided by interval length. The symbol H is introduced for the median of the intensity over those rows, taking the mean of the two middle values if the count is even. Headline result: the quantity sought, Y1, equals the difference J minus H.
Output 0.88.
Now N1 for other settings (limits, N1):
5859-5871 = 21.7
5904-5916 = 21.1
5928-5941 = 21.7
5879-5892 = 19.2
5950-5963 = 22.9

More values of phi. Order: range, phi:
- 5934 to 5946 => 6.18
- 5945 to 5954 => 6.34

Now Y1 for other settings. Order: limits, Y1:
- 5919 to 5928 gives 0.46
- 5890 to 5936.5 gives -0.54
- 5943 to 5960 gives -0.04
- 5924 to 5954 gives 0.12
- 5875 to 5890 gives -1.30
